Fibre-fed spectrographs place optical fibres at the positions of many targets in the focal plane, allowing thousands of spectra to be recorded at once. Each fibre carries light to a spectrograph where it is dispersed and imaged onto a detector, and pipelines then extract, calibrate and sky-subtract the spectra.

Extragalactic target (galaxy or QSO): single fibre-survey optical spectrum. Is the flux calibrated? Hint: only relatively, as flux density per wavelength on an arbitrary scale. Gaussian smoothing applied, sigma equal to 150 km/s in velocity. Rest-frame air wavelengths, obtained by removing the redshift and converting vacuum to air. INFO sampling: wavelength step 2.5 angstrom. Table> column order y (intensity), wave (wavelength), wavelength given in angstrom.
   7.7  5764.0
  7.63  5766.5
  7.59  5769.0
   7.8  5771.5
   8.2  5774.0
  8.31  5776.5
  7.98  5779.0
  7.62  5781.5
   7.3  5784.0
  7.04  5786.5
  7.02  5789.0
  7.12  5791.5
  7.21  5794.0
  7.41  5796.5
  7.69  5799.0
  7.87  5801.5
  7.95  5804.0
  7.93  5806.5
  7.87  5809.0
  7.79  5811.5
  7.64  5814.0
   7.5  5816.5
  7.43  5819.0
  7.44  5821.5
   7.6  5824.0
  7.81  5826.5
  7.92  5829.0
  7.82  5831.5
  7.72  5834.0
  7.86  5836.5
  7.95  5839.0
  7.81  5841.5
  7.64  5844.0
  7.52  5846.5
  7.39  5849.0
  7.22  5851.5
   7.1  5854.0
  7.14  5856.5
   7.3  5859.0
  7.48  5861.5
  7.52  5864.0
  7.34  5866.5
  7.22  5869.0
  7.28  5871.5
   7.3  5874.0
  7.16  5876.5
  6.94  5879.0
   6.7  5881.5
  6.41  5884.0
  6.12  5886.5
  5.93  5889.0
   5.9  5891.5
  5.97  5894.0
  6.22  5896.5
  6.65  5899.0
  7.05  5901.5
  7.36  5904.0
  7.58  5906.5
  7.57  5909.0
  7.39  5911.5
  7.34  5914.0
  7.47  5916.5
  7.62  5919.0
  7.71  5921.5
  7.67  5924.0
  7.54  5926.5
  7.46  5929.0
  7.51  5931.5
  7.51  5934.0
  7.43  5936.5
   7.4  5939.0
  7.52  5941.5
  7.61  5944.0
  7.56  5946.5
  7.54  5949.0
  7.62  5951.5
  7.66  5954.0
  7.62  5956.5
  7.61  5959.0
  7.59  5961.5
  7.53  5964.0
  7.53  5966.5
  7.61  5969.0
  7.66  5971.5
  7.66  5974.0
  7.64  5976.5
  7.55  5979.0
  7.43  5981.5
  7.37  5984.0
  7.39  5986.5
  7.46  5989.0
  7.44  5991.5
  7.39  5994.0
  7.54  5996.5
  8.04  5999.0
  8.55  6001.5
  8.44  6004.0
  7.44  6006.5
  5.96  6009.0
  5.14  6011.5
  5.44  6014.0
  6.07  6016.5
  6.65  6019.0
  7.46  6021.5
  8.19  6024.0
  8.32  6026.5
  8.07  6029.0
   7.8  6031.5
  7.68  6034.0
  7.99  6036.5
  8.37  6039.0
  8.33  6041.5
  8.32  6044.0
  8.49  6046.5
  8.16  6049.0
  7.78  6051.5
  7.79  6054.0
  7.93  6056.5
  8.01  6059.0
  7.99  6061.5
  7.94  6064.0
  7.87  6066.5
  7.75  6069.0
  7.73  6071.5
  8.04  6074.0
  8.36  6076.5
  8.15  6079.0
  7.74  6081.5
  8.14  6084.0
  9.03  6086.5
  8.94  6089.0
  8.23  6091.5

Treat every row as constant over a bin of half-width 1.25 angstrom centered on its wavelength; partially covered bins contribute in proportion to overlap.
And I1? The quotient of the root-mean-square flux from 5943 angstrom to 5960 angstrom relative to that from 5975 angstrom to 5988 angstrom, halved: 0.51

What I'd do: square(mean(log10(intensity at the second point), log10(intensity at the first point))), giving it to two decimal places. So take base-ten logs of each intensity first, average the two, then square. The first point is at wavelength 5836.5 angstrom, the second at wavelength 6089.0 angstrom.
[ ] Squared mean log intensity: 0.85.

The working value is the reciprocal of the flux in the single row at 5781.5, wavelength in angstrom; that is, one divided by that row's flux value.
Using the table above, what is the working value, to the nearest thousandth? 0.131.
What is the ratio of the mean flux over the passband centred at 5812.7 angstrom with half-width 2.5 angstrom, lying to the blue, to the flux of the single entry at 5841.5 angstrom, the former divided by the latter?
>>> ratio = 0.99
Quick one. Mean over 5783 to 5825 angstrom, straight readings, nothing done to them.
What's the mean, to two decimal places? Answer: 7.52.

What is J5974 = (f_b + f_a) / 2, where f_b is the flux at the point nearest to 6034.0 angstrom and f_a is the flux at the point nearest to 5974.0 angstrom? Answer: 7.67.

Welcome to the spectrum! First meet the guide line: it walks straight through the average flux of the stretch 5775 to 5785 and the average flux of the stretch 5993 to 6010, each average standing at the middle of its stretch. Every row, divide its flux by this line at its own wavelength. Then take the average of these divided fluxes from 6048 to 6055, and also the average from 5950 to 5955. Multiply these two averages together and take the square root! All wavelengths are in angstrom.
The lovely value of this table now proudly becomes 1.02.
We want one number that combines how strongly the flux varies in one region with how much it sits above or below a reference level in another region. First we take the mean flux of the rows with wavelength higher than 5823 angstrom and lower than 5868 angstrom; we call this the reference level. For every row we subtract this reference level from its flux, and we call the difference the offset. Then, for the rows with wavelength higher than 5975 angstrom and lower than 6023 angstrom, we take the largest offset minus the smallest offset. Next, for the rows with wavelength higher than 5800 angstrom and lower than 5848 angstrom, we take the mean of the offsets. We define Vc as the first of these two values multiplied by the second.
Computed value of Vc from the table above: 0.60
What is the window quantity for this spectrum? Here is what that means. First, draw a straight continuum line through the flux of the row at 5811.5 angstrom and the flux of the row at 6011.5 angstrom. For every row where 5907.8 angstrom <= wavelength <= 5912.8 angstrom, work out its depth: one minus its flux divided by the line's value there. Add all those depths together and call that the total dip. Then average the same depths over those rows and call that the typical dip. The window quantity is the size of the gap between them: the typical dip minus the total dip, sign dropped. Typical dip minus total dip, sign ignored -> 0.2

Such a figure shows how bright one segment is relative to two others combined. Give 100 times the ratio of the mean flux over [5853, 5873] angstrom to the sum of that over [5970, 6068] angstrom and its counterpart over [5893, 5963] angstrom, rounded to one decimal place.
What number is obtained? 48.7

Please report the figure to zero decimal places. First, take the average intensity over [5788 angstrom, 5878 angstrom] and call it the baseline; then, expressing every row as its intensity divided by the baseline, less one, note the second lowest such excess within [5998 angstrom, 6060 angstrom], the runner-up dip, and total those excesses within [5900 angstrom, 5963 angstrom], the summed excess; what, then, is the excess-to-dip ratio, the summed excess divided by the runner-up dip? 0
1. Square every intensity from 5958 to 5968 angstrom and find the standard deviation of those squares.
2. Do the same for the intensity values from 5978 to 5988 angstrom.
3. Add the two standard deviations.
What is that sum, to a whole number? 2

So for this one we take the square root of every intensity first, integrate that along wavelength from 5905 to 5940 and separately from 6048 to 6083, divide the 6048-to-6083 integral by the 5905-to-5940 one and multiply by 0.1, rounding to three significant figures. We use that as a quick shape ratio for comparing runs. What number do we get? 0.103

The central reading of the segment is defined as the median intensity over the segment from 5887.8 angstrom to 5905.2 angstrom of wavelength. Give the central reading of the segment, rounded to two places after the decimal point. 6.22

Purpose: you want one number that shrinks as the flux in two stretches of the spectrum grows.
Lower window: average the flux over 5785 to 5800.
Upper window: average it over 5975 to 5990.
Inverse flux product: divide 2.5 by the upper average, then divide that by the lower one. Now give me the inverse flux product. 0.0462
